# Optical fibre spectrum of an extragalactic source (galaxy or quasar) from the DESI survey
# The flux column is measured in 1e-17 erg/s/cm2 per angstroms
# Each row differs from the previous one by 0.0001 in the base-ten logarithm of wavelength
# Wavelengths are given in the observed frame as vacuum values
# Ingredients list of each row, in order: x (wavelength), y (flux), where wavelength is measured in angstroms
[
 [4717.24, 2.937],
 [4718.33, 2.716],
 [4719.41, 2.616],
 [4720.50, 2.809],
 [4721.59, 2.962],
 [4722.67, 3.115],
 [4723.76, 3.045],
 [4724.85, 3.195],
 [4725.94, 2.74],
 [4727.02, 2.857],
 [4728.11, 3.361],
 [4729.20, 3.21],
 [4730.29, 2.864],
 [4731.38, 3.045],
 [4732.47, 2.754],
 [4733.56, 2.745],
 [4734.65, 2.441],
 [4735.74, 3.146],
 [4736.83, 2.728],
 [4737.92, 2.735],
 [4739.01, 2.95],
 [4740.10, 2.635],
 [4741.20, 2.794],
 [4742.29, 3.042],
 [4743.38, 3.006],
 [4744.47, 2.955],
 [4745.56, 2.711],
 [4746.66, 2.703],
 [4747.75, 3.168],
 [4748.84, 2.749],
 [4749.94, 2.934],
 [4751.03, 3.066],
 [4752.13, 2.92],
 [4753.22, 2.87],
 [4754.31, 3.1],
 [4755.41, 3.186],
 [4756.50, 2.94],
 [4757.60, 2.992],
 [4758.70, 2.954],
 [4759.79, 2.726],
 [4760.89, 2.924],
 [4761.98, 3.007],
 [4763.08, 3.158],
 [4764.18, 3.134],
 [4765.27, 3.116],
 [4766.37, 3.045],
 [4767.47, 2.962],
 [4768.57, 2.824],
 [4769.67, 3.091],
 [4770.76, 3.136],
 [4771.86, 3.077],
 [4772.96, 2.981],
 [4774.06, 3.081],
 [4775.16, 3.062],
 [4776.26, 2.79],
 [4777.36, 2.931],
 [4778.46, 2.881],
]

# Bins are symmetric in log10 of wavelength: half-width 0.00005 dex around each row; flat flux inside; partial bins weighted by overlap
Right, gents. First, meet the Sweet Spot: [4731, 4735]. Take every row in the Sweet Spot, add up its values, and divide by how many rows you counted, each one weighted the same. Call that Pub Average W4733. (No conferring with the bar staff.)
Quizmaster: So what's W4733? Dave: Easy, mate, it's 2.75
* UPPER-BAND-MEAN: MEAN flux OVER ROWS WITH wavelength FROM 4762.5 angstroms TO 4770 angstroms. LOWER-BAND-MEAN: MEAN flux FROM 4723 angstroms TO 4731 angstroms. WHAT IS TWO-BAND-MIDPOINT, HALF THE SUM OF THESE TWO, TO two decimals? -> 3.04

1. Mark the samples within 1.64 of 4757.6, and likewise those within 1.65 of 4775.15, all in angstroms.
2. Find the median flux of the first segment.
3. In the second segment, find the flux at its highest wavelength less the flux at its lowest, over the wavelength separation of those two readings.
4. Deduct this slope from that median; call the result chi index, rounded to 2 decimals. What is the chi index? 3.09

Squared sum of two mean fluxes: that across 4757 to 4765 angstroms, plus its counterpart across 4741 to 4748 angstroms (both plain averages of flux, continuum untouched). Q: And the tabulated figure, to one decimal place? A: 34.8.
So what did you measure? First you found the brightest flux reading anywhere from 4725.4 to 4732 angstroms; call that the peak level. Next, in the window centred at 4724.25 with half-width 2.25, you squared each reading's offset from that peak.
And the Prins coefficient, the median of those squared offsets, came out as 0.080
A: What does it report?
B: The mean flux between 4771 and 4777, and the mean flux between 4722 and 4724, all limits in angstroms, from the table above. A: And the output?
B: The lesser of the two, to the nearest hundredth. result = 3.00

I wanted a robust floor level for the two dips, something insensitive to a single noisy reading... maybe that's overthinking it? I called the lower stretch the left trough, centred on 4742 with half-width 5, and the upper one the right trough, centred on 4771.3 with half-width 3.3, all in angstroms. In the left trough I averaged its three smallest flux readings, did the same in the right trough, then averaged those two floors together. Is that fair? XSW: 2.82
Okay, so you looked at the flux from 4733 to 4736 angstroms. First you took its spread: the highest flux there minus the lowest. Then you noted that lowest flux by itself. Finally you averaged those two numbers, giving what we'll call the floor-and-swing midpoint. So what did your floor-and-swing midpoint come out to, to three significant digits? 1.57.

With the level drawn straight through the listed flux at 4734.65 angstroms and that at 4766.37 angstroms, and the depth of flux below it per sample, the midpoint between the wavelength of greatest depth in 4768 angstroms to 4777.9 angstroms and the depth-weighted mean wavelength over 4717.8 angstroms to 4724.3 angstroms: 4748.8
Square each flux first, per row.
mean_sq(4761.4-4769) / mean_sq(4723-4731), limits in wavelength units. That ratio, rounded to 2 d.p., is 0.99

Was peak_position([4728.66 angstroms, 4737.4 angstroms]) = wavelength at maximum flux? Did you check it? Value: 4729.20 angstroms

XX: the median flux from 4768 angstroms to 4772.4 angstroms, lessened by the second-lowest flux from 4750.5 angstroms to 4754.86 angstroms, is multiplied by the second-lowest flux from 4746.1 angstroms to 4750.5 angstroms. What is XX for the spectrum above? 0.45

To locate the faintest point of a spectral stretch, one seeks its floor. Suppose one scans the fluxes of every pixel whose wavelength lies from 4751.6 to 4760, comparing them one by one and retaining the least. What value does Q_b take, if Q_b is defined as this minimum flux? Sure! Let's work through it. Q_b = 2.726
